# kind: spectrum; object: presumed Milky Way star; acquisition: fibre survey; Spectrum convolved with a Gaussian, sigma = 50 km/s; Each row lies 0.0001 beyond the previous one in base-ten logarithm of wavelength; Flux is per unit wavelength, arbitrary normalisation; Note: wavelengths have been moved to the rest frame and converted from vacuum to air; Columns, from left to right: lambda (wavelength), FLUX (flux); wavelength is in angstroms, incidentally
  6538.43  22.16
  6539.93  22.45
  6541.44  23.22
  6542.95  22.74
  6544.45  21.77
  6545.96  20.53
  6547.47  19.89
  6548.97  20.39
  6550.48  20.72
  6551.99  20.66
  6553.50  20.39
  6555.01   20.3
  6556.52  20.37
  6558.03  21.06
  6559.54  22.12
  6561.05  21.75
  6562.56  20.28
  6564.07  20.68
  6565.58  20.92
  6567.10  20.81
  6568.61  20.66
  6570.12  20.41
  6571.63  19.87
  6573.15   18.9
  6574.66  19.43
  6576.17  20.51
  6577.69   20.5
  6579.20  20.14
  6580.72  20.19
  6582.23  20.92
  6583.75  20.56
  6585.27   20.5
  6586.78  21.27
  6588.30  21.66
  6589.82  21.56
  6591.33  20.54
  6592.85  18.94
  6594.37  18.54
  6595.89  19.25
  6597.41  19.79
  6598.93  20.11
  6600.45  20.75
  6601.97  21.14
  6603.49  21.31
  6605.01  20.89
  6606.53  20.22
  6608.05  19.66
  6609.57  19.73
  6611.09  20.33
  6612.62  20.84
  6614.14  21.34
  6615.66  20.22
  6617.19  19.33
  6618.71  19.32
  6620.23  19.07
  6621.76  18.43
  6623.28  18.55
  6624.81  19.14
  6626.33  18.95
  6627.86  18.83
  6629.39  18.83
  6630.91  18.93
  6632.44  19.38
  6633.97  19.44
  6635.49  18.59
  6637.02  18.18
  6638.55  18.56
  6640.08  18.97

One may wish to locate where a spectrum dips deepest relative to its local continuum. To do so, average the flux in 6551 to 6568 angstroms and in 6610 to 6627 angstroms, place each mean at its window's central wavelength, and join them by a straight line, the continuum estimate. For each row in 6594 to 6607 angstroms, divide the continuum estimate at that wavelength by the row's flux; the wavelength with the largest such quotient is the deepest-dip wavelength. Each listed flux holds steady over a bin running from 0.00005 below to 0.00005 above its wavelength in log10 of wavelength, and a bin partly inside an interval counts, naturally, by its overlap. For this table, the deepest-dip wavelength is 6594.37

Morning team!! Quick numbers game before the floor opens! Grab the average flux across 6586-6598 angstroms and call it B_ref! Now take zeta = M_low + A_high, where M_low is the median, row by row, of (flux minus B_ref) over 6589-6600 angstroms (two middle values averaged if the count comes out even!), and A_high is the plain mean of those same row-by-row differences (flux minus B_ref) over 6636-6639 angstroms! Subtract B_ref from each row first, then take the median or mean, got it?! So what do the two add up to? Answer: -2.2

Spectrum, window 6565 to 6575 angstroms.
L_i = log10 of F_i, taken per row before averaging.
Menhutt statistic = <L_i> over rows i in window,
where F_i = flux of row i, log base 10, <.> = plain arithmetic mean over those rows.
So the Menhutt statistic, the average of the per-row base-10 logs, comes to 1.30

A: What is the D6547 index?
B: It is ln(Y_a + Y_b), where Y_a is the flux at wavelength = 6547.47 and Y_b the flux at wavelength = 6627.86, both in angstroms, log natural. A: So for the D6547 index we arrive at 3.656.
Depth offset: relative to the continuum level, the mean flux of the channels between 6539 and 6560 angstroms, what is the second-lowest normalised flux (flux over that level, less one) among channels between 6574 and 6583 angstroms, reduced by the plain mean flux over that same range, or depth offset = -20.3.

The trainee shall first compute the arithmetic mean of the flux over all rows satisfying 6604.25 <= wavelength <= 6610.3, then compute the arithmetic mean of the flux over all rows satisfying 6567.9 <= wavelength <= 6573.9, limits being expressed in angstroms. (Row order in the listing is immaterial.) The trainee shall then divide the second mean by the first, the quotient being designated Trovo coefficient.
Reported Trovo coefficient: 0.99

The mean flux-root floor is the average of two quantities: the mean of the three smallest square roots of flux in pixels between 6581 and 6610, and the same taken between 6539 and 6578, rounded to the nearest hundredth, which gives 4.38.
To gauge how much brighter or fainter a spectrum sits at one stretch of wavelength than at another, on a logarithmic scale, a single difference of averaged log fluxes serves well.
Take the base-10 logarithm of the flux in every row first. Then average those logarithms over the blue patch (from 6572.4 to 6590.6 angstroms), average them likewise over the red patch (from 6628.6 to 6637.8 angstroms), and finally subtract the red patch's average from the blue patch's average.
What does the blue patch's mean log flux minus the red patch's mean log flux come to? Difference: 0.036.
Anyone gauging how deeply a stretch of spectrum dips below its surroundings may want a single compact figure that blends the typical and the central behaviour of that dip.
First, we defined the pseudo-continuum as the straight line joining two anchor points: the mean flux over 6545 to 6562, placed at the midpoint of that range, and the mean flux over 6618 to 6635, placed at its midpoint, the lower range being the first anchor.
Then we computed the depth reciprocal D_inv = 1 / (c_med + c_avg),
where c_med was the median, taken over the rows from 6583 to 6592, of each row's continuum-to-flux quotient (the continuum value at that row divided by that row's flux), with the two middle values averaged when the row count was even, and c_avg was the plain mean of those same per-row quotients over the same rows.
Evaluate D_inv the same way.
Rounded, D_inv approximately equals 0.526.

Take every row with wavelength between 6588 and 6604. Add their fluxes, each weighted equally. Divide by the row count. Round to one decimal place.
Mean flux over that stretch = 20.3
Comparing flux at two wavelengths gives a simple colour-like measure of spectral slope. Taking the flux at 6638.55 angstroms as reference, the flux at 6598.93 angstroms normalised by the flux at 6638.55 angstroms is 1.08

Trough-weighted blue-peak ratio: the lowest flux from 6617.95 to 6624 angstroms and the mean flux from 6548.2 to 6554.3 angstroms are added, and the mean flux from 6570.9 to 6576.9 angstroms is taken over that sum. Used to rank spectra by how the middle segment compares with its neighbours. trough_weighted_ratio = 0.505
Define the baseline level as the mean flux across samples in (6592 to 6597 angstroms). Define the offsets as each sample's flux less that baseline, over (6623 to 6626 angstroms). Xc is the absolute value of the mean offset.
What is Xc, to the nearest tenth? 0.1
